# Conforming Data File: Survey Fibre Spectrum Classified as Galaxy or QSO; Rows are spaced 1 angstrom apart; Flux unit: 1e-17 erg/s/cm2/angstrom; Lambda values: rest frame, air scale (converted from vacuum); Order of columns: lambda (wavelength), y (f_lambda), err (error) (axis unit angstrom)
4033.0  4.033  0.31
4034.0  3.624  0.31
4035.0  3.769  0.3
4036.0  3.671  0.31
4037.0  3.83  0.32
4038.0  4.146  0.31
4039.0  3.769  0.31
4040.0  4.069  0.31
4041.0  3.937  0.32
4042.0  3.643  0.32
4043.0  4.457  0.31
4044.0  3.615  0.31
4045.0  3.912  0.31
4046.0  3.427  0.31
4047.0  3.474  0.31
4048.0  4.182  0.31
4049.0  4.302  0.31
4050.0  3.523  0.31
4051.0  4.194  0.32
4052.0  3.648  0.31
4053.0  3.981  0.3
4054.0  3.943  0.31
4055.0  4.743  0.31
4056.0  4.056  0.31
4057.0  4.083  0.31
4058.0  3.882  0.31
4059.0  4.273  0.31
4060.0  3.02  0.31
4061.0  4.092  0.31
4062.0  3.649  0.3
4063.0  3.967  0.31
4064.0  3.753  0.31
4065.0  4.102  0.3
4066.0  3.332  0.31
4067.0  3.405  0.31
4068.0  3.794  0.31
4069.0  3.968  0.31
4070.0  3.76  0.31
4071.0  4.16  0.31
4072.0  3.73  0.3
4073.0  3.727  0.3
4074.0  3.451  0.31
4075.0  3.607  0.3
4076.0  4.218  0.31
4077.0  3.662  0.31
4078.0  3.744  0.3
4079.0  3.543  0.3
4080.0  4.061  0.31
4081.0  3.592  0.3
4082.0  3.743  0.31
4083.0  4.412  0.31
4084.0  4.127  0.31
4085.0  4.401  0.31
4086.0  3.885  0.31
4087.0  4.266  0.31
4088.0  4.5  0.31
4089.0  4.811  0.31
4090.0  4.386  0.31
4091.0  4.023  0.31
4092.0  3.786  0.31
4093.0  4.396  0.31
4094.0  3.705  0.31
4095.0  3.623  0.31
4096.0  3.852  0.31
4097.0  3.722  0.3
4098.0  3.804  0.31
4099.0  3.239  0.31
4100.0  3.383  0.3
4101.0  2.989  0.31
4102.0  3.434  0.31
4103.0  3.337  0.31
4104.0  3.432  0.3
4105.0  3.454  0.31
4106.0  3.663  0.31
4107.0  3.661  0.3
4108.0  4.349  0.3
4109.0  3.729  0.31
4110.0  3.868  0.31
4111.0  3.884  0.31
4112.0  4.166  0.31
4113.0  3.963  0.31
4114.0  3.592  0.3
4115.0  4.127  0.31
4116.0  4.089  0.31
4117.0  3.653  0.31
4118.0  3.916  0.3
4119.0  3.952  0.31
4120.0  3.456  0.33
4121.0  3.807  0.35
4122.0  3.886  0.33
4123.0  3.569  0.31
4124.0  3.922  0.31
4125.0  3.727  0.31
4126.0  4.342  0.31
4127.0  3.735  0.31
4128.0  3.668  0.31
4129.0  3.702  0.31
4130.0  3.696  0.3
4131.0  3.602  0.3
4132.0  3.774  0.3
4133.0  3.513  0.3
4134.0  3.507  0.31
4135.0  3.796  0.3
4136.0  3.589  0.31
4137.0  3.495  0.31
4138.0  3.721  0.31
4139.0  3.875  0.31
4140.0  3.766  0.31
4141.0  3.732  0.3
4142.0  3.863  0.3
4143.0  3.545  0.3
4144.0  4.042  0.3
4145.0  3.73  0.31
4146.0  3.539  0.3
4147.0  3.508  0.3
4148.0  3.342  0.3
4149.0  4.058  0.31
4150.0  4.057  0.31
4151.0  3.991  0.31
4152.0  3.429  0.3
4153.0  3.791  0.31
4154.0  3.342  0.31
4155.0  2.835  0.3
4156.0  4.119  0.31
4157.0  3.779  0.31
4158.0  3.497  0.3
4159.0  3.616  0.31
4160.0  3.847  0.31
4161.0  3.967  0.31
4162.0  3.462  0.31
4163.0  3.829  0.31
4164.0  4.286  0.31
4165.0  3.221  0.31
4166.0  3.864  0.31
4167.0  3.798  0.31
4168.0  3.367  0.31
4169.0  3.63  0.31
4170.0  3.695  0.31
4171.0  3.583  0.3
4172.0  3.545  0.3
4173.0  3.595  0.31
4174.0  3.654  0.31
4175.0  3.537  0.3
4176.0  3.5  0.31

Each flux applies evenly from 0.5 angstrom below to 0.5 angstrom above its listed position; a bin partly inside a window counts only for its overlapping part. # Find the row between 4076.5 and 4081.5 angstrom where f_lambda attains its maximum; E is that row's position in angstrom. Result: 4080.0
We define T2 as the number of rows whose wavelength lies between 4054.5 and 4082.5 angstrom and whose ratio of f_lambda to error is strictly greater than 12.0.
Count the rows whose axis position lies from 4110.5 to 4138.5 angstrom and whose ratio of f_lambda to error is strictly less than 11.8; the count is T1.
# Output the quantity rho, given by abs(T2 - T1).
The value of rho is 12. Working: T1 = 9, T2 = 21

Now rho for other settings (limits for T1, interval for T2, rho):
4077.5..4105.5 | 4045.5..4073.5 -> 13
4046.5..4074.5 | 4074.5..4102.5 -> 12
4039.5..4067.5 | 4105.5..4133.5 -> 9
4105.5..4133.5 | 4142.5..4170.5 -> 8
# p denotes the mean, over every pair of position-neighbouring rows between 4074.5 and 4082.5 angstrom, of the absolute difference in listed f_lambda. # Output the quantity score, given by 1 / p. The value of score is 2.7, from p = 0.37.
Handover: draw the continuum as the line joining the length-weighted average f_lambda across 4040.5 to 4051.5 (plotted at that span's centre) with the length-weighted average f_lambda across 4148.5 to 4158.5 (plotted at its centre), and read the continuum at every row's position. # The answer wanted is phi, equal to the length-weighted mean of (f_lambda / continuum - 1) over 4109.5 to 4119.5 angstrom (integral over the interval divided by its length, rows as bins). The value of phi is 0.043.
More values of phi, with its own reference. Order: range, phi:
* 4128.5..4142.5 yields -0.009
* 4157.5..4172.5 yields 0.003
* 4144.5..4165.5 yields -0.002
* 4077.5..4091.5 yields 0.078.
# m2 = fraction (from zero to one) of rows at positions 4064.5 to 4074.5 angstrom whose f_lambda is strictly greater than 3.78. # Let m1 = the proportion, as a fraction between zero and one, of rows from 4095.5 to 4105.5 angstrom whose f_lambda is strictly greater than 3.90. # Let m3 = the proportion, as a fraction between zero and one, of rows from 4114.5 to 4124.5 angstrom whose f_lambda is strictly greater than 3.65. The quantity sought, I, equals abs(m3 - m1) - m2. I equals 0.40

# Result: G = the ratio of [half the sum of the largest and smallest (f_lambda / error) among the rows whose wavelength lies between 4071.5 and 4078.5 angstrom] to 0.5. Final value 24.7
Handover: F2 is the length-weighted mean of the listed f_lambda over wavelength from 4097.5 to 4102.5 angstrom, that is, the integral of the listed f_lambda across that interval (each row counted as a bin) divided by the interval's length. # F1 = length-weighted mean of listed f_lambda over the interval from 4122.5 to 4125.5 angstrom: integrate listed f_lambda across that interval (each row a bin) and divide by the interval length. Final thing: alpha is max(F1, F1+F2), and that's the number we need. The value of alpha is 7.1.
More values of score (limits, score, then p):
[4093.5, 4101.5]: 4.3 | 0.23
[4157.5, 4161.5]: 6.4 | 0.16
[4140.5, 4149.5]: 3.4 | 0.30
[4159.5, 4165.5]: 2.0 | 0.50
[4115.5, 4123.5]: 3.5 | 0.28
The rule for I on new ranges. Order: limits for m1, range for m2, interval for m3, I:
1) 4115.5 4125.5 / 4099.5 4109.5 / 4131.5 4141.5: 0.10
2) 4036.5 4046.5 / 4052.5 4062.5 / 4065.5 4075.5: -0.70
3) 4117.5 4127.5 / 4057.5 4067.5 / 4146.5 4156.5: -0.40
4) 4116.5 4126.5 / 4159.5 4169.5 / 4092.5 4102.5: -0.50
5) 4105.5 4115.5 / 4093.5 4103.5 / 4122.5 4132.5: 0.20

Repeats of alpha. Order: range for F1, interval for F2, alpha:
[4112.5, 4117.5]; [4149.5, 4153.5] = 7.7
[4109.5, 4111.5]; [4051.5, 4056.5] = 8.0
